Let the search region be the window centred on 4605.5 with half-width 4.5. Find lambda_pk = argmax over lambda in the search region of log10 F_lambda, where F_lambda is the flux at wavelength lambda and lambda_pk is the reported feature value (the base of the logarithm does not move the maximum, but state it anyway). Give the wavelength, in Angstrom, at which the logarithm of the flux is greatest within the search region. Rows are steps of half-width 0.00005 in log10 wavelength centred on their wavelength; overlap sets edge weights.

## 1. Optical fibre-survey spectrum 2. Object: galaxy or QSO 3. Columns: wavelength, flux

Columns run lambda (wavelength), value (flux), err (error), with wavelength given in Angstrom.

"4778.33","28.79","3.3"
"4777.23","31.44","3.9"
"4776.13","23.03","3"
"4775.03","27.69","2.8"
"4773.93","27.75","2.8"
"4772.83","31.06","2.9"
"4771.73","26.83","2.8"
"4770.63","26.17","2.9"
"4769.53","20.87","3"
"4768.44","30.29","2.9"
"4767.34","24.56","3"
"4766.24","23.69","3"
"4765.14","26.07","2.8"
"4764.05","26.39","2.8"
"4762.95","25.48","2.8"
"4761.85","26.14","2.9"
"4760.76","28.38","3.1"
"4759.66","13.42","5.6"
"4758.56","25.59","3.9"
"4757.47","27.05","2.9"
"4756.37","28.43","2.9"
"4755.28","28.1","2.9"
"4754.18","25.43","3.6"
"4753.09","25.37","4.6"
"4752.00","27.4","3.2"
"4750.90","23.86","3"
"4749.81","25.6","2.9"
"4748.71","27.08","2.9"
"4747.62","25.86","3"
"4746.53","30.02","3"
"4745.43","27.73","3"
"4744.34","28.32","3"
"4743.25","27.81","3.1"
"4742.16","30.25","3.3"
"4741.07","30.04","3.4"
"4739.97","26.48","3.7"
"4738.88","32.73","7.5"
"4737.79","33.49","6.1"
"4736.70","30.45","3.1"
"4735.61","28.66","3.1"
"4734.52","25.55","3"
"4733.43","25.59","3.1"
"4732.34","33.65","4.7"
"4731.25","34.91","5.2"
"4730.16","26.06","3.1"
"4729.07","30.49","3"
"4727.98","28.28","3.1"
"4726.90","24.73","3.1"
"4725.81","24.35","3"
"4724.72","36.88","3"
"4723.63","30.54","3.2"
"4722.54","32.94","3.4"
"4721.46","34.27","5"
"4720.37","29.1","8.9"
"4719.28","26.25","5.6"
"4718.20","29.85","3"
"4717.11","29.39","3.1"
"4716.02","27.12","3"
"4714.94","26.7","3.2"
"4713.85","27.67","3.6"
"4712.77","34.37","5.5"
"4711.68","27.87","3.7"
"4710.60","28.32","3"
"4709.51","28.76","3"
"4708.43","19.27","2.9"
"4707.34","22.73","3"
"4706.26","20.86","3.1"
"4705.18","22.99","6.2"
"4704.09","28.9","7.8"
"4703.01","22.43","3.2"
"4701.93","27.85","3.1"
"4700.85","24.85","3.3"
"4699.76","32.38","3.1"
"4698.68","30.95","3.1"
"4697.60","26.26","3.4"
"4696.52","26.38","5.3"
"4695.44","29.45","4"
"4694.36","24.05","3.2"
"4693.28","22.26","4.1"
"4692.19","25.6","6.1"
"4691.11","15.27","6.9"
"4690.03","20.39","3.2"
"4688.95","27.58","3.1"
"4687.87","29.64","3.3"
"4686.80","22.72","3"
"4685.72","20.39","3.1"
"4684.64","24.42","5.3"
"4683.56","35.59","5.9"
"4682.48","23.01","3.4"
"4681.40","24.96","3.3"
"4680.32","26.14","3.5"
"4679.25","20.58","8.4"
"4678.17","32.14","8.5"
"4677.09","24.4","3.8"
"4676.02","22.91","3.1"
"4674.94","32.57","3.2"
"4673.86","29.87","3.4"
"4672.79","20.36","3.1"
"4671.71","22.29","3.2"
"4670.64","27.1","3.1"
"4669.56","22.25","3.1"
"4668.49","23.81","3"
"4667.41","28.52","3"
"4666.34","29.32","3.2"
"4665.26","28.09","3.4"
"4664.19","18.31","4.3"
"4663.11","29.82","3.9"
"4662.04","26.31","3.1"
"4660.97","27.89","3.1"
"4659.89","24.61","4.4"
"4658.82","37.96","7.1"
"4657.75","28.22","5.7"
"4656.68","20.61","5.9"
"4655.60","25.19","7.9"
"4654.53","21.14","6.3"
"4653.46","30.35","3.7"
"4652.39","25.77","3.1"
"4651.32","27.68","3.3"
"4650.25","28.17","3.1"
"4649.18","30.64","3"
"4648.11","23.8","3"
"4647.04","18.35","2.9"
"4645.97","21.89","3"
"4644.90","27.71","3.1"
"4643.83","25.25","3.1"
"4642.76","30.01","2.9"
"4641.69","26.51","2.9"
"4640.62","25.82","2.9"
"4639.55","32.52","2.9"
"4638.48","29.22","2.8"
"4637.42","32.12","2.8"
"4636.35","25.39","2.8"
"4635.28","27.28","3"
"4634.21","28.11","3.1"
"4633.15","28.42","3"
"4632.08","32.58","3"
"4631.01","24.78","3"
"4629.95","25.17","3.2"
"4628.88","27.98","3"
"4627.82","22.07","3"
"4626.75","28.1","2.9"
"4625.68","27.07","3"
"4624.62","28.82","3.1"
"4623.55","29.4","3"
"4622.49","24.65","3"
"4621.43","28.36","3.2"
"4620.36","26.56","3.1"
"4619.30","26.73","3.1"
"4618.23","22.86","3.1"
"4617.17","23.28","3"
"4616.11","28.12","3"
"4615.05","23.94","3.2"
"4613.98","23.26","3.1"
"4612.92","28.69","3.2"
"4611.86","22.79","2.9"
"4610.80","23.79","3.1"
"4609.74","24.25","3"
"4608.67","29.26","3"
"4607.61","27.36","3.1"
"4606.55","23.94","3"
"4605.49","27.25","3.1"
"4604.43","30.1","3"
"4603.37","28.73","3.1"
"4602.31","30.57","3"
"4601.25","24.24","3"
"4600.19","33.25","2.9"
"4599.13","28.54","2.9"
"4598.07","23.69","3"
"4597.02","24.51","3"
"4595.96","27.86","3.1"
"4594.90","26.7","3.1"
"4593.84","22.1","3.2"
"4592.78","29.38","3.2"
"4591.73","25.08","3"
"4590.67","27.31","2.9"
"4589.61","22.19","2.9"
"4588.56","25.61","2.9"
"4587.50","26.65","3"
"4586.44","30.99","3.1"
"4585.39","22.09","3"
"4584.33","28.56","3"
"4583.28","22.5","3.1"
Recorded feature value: 4602.31 Angstrom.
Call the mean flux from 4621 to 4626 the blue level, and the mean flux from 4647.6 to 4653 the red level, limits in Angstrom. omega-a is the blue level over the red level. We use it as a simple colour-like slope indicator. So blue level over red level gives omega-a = 1.02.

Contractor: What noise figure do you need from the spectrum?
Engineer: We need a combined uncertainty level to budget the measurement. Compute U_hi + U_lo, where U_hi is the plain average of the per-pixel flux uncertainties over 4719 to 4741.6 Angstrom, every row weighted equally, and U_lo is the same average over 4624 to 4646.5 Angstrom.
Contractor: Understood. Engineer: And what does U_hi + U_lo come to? 7.1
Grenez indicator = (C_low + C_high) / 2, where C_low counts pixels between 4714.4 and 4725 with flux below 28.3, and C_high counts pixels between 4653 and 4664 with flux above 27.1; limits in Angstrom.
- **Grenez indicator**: 4.0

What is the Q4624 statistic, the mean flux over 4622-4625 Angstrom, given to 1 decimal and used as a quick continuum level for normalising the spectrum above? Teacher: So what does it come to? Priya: 27.6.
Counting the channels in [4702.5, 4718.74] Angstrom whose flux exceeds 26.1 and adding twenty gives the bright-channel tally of 30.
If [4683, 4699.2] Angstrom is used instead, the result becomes 27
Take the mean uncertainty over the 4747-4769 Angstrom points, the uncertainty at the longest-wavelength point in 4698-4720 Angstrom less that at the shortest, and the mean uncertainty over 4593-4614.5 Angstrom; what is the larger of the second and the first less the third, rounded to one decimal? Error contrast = 2.5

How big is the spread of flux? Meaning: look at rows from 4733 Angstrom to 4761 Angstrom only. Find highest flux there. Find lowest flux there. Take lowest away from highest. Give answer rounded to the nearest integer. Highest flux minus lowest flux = 20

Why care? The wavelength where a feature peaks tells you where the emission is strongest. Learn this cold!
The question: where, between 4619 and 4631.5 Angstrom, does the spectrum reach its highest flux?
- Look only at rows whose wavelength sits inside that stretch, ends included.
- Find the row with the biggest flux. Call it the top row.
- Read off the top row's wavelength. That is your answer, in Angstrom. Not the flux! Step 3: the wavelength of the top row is 4623.55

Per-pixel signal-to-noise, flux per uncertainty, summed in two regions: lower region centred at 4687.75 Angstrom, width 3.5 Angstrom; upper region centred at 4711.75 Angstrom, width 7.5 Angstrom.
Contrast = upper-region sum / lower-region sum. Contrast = 2.2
